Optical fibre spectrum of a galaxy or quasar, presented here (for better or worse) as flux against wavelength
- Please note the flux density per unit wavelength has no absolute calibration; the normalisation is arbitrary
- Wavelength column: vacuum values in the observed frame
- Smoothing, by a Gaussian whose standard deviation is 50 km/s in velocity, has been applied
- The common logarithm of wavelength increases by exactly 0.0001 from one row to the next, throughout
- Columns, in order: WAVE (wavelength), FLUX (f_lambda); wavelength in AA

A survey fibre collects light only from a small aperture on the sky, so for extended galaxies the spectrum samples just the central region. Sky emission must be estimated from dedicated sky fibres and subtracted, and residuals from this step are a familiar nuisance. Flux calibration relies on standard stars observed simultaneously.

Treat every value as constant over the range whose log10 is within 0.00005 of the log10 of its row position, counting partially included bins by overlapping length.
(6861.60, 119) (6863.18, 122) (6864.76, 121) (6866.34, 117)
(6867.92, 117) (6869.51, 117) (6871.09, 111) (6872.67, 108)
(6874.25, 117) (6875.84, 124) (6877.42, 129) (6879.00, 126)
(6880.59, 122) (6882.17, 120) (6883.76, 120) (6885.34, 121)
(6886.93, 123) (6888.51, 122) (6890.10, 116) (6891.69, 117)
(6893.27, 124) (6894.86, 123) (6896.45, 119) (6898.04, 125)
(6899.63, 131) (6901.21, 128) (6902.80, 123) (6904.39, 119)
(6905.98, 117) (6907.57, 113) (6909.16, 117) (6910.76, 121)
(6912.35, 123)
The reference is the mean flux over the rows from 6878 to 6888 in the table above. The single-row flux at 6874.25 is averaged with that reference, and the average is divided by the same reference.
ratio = 0.98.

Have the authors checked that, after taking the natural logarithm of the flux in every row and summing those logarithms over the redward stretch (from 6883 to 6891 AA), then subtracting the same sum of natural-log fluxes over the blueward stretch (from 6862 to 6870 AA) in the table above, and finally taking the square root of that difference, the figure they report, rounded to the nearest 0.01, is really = 0.26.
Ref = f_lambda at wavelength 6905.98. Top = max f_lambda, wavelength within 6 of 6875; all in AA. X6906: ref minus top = -12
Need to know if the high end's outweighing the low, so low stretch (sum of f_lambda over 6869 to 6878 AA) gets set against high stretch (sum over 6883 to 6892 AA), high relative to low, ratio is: 1.02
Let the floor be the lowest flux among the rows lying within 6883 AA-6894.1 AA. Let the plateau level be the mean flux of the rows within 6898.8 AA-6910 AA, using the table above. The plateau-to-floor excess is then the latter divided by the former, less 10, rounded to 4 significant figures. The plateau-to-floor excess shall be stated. -8.956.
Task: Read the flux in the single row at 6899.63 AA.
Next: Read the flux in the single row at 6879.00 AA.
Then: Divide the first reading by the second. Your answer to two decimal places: 1.04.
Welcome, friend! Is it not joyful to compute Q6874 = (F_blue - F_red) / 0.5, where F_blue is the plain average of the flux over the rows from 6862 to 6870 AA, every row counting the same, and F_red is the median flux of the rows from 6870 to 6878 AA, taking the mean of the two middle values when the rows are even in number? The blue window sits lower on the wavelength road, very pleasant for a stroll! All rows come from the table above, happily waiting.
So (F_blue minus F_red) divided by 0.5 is 4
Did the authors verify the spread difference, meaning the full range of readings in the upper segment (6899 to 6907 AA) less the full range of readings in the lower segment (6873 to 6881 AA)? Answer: 2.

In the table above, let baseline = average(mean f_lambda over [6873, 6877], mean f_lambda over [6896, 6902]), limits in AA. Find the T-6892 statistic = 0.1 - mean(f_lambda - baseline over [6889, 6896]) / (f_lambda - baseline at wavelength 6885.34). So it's -1.4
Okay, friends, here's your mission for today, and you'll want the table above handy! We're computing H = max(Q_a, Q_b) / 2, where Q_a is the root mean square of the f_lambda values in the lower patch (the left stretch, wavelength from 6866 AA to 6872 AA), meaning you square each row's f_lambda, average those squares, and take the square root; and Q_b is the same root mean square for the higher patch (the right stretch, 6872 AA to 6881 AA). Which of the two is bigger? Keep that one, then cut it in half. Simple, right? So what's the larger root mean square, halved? 60.6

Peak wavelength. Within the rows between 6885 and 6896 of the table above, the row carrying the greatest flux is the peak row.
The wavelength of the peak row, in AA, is 6893.27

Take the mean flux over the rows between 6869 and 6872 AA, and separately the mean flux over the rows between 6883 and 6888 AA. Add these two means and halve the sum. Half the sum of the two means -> 118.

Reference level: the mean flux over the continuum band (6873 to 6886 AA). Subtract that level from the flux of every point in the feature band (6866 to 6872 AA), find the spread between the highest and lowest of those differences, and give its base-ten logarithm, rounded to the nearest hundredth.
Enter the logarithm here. 0.78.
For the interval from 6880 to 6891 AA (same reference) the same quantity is 0.85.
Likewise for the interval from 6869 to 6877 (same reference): 1.20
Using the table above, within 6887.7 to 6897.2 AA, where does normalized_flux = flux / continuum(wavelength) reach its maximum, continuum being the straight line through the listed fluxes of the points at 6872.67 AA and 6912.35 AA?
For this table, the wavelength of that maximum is 6893.27 AA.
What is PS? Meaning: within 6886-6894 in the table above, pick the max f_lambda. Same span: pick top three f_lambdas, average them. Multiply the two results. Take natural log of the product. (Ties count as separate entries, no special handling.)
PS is 9.63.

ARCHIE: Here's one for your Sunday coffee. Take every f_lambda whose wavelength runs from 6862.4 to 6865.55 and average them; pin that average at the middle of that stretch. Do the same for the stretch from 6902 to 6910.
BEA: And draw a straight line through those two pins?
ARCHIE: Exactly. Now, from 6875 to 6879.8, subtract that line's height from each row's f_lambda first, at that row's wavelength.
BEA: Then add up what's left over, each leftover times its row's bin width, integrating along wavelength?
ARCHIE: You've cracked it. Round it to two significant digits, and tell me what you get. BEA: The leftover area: 29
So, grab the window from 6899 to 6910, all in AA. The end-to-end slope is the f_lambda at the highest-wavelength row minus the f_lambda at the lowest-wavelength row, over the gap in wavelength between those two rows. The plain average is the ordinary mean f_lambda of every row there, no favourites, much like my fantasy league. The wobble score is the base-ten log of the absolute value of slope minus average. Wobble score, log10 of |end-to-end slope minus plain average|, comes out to 2.09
